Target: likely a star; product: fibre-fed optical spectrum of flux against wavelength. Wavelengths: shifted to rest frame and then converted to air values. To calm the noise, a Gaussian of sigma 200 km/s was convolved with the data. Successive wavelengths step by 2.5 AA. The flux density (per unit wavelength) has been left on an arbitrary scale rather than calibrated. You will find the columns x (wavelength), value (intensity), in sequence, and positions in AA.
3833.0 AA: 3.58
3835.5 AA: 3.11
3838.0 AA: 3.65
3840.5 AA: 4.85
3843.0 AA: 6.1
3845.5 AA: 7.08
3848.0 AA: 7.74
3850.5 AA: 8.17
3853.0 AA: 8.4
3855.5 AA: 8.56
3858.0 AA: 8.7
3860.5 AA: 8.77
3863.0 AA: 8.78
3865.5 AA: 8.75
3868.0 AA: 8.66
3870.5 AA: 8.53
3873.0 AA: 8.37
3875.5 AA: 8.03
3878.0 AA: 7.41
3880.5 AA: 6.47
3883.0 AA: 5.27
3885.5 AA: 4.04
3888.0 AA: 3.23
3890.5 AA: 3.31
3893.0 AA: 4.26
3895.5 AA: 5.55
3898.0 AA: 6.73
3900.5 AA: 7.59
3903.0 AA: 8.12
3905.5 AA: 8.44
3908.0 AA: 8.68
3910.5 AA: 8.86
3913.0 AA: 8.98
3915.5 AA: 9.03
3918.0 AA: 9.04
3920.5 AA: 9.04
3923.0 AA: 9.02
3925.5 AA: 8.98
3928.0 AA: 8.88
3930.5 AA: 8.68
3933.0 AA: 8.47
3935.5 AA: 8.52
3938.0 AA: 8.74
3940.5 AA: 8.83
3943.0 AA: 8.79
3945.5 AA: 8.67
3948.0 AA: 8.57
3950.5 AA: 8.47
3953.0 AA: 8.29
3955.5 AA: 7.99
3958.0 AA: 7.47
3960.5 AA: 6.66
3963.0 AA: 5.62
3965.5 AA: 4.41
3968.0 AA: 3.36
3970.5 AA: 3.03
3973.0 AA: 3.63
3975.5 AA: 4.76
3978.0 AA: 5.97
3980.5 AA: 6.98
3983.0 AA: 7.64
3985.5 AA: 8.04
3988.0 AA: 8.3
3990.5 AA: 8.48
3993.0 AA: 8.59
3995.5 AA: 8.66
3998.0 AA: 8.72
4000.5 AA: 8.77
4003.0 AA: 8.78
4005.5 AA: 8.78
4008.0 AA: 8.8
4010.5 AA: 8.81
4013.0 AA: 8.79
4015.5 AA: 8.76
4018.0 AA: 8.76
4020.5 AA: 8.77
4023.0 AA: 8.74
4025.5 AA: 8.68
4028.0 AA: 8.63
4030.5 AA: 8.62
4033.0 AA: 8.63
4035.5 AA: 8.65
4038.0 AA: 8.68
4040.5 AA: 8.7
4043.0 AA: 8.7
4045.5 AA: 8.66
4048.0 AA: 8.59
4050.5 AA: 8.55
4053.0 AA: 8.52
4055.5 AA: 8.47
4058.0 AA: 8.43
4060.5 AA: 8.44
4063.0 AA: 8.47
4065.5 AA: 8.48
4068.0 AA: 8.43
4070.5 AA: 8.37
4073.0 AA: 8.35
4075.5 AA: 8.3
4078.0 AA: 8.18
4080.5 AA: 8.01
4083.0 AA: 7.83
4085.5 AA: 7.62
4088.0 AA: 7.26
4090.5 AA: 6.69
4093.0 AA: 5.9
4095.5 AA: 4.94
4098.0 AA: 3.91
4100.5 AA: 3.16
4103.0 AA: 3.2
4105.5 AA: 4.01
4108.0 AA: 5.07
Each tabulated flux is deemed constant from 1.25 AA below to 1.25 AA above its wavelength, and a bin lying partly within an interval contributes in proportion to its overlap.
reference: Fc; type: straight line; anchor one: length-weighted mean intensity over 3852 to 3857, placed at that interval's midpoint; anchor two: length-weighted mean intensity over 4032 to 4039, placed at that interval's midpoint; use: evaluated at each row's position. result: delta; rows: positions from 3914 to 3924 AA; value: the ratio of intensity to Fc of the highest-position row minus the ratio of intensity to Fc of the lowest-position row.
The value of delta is 0.00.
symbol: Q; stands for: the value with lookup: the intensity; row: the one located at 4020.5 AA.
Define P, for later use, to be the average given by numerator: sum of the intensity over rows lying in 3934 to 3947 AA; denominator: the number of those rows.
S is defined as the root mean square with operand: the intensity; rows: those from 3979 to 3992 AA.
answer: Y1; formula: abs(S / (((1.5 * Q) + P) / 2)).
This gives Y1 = 0.72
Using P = 8.71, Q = 8.77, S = 7.91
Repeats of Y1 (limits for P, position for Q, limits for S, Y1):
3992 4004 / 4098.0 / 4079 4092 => 1.03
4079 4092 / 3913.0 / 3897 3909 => 0.76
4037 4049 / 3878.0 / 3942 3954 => 0.87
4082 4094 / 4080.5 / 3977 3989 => 0.78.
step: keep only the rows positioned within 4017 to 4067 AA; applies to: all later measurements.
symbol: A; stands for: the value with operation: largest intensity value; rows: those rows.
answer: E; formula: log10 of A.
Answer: 0.943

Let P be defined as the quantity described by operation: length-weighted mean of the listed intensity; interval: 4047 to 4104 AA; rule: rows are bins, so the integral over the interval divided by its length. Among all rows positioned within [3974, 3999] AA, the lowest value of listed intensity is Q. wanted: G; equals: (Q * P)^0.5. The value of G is 5.9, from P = 7.32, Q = 4.76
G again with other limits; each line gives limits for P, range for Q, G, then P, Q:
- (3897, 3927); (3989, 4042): 8.5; 8.56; 8.48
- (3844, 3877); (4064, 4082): 8.2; 8.33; 8.01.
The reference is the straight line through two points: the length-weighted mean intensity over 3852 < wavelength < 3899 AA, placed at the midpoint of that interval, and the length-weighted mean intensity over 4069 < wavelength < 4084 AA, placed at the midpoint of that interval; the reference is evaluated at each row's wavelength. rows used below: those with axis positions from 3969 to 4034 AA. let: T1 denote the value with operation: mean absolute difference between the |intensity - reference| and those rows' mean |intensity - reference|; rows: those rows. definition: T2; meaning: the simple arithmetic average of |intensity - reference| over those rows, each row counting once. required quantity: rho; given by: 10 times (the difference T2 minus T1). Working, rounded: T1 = 0.6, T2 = 1.2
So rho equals 6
